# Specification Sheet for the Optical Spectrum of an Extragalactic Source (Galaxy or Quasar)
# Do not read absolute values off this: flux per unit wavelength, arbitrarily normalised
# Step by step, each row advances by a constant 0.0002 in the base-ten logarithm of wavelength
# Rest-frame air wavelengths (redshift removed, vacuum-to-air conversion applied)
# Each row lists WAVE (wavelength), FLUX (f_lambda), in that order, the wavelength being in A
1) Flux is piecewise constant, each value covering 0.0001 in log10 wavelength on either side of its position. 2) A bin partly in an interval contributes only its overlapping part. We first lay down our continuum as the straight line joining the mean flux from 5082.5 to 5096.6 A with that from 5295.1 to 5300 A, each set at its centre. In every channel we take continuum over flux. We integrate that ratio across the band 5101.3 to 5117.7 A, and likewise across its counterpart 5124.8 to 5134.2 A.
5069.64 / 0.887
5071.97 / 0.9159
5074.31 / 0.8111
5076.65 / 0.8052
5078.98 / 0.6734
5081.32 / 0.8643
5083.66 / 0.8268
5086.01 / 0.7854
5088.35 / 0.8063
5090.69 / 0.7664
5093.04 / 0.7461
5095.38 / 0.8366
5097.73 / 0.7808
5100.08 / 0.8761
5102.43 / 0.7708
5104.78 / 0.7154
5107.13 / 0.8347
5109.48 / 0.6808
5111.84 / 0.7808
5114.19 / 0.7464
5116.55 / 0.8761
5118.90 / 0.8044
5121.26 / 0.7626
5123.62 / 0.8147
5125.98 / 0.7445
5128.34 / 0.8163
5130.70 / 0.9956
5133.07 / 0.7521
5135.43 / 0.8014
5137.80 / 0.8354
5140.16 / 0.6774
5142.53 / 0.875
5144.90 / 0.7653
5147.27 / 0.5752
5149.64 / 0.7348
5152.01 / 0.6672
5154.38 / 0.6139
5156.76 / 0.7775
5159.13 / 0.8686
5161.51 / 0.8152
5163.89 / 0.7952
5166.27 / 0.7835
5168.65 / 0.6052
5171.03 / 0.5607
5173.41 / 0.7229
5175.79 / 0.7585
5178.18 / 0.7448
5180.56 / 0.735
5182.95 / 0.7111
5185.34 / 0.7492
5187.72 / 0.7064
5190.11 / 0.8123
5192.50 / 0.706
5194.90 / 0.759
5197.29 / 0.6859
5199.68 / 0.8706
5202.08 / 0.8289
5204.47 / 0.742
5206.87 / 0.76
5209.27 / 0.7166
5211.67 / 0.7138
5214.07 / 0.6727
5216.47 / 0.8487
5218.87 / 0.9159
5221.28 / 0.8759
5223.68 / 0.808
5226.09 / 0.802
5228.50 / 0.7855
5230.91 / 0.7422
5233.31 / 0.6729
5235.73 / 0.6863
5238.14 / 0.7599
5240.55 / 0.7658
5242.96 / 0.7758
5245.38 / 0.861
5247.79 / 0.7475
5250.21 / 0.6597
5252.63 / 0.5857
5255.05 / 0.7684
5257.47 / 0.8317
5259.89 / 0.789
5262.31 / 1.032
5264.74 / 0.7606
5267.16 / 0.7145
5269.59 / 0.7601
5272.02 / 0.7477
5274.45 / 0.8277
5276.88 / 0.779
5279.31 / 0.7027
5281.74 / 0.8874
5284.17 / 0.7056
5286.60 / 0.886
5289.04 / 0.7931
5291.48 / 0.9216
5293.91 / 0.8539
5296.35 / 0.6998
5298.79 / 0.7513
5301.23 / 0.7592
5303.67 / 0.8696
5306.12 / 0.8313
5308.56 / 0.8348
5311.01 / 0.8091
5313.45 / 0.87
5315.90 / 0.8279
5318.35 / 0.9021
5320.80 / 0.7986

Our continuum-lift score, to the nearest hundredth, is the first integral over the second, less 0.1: 1.77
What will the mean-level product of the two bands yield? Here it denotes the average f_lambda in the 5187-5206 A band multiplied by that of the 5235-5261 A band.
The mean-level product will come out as 0.57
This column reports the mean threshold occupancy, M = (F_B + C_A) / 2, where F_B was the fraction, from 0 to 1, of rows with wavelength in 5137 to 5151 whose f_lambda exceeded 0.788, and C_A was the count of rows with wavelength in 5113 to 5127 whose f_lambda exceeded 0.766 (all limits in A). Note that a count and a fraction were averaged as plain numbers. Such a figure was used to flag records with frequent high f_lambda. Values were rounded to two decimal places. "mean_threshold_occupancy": 1.67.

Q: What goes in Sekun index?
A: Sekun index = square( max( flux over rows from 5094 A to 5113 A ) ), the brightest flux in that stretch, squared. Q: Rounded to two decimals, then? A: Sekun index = 0.77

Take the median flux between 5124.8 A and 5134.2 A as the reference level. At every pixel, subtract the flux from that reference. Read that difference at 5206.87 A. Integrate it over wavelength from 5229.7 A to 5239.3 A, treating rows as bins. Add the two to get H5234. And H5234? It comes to 0.7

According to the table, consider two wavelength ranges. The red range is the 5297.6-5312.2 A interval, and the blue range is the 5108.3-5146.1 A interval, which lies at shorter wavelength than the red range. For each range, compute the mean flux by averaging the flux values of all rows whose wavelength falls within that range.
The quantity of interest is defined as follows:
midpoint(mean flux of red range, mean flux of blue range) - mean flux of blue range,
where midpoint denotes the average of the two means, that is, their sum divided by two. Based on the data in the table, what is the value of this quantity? 0.01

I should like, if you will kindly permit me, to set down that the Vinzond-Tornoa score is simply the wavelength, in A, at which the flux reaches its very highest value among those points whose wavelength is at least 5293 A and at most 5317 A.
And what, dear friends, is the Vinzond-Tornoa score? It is 5313.45 A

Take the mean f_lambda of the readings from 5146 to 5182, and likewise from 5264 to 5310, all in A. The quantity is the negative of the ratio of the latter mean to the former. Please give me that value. -1.11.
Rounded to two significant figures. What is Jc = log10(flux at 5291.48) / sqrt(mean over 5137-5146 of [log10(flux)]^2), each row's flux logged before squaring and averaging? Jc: -0.31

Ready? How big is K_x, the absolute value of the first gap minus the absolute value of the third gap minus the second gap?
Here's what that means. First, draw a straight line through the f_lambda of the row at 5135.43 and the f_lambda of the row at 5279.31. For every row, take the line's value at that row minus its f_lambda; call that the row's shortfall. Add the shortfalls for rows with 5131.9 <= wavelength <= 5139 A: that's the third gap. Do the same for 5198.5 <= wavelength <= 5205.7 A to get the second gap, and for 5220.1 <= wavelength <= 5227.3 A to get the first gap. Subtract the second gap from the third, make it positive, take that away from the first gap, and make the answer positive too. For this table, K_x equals 0.45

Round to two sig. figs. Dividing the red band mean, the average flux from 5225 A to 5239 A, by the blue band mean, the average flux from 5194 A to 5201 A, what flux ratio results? 0.96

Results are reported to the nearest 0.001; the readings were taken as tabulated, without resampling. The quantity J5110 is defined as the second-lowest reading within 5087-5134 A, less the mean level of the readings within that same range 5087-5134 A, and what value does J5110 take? -0.080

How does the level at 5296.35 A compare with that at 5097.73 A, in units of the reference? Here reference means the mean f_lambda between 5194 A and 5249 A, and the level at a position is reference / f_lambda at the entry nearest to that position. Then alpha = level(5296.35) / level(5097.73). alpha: 1.12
